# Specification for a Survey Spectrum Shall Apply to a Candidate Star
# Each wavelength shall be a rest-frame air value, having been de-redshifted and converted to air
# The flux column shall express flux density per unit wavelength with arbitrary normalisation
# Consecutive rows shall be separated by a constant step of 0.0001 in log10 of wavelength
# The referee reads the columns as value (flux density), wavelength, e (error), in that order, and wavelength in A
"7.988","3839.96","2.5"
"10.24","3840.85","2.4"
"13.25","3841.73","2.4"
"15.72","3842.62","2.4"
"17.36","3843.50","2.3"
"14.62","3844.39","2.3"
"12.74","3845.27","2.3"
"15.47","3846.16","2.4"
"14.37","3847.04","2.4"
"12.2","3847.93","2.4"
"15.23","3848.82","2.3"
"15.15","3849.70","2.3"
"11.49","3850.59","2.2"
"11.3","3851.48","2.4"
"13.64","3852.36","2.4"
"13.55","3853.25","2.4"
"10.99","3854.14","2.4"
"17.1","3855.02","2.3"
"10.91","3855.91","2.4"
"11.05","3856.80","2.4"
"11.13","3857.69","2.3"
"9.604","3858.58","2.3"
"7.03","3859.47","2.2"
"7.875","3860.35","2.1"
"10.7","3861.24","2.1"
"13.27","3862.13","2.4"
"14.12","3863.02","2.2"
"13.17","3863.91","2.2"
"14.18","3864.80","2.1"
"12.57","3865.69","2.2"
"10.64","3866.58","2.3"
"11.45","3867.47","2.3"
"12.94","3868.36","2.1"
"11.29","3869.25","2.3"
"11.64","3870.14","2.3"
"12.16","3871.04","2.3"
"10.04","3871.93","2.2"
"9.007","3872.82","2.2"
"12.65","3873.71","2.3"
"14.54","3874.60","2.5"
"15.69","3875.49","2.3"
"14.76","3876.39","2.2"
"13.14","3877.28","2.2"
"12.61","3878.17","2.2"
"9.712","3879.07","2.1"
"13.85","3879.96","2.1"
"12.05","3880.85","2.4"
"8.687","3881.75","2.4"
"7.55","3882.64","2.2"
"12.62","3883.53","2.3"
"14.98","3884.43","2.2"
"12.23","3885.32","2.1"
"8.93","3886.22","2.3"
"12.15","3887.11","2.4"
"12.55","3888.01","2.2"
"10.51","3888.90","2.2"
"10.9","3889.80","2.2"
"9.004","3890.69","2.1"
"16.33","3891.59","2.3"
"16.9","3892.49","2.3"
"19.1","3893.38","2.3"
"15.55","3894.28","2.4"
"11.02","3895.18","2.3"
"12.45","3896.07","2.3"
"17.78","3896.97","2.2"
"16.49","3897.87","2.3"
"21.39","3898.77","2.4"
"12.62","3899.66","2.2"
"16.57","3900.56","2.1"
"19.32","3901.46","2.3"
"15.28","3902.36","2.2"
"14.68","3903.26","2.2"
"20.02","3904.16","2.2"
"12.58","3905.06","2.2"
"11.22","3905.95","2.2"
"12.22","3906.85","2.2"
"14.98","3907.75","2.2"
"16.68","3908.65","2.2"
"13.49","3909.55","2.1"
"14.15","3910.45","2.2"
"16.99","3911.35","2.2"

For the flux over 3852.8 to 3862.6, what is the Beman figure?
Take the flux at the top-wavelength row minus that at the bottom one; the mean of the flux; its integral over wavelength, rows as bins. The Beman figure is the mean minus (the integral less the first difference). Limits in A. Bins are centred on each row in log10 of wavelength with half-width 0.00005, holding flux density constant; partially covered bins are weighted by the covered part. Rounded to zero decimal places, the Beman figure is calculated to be -99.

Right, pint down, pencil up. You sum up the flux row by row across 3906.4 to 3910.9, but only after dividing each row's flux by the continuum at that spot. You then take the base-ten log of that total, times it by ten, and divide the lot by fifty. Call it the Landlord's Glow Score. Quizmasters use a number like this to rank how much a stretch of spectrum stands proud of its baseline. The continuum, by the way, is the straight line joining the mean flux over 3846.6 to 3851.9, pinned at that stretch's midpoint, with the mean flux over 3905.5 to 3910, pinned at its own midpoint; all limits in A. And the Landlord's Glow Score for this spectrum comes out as 0.143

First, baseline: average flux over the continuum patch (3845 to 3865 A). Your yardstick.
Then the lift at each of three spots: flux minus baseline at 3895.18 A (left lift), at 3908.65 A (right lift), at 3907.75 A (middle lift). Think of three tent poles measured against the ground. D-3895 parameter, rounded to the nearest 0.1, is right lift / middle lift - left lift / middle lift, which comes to 2.2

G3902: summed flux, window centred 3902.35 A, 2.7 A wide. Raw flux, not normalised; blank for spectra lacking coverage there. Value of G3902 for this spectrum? 49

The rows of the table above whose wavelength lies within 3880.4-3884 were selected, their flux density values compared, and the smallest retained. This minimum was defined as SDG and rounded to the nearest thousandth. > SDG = 7.550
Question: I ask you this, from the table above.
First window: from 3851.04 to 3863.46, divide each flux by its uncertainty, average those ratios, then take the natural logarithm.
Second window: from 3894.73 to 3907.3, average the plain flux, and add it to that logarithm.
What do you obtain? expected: 17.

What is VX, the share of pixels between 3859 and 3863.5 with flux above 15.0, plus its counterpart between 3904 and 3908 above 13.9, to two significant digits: 0.40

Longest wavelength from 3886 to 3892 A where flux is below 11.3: 3890.69 A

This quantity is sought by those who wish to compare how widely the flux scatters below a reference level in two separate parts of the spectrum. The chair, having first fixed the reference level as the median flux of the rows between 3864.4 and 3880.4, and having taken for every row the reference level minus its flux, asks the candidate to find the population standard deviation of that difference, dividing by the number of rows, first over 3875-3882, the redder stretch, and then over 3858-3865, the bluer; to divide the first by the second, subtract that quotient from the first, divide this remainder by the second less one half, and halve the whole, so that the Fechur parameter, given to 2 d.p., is 0.32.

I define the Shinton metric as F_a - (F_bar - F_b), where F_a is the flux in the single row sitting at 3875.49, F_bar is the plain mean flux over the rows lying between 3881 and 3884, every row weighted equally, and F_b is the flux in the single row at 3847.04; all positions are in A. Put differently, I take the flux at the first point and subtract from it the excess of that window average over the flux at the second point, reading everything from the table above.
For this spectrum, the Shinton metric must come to 20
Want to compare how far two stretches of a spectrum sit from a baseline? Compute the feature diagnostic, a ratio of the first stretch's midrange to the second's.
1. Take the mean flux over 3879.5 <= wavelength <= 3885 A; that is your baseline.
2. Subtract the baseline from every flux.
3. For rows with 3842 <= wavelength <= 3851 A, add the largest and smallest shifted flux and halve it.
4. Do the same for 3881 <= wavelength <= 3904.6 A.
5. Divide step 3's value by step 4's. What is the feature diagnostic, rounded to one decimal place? 1.0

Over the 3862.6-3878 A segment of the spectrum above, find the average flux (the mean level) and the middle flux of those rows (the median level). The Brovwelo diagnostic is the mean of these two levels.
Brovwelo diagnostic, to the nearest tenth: 12.6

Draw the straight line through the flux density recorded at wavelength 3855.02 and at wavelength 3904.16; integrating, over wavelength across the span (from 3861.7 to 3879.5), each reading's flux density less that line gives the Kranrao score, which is -99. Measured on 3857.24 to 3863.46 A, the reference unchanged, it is -43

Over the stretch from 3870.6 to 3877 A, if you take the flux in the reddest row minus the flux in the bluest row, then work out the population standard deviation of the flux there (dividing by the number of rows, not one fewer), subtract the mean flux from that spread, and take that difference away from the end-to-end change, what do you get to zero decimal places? 13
